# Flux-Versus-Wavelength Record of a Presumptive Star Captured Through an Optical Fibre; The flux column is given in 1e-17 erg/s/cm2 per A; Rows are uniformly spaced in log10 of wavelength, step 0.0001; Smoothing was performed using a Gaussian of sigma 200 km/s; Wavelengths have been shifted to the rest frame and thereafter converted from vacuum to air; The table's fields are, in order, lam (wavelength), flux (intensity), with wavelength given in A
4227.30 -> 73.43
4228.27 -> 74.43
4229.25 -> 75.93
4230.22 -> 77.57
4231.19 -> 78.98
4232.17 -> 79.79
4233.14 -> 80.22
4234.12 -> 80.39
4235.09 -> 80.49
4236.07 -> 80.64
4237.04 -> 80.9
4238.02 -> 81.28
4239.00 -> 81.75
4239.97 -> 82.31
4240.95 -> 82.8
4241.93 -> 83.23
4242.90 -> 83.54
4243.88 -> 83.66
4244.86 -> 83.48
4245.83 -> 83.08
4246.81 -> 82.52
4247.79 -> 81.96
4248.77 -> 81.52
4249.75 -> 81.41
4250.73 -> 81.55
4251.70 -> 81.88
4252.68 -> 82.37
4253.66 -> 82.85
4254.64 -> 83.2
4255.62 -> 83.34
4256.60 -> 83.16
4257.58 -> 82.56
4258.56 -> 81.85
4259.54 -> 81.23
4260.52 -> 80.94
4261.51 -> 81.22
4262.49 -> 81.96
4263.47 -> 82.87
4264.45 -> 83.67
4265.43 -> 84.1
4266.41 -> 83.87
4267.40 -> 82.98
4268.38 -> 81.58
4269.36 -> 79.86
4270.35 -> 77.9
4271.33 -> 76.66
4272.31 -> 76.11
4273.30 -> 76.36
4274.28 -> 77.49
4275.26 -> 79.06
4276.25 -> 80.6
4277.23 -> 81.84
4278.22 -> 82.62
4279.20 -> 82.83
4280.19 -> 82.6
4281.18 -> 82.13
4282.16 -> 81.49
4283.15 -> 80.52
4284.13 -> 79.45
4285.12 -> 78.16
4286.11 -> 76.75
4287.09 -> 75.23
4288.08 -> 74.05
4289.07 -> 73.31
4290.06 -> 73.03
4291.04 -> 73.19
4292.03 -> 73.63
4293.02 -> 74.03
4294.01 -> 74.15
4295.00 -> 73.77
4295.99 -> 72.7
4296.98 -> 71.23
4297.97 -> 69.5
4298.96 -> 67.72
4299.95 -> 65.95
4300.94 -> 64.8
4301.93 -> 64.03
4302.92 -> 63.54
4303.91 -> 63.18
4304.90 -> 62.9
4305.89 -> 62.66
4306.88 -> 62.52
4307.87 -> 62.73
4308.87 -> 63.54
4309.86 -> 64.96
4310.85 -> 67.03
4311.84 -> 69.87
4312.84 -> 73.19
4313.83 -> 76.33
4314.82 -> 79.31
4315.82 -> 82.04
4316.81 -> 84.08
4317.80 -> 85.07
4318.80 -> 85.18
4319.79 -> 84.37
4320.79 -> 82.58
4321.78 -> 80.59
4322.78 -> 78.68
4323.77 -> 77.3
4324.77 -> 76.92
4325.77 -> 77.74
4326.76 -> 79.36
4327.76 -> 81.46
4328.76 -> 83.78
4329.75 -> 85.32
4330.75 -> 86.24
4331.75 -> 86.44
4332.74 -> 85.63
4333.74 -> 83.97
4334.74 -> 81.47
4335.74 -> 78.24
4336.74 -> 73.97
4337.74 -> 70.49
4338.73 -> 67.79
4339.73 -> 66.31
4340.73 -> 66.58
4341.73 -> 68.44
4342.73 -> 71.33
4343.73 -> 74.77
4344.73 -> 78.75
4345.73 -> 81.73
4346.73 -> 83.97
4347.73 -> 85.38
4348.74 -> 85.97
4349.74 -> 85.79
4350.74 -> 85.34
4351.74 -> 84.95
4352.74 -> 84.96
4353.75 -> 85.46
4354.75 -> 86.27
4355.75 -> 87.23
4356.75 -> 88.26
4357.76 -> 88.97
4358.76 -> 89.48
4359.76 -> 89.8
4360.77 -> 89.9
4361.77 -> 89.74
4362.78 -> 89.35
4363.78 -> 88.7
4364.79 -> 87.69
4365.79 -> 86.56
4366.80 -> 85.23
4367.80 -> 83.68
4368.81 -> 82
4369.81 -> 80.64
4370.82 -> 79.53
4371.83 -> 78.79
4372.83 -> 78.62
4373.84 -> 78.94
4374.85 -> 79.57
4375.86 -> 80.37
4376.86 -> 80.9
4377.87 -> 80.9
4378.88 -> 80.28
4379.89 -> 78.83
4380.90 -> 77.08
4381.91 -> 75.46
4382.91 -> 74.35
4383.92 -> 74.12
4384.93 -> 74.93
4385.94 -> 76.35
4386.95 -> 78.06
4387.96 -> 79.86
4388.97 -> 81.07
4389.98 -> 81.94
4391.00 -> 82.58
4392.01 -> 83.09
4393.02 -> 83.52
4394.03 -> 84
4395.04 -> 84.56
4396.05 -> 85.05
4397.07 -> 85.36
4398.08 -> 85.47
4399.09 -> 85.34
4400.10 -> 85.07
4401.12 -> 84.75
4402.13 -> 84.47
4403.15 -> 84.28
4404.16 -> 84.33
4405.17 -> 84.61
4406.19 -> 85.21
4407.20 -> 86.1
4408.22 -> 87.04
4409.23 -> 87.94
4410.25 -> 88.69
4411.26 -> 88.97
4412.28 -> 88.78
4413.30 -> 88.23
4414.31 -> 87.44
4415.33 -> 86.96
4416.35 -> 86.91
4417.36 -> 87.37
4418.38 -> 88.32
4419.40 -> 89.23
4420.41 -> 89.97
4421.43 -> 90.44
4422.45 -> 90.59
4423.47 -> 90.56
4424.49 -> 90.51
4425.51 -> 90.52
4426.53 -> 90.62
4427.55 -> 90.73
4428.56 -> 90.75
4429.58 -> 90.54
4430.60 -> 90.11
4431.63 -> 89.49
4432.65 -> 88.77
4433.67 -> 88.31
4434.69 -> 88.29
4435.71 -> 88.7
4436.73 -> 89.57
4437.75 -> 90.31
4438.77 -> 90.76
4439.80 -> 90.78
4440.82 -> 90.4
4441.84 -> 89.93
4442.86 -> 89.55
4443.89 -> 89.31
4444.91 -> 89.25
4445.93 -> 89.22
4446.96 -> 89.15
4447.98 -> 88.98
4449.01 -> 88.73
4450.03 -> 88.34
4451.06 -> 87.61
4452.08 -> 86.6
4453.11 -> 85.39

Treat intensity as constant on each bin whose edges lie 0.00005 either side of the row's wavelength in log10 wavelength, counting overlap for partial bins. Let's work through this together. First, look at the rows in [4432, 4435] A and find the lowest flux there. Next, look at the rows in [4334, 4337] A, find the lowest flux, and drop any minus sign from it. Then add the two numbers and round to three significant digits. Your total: 162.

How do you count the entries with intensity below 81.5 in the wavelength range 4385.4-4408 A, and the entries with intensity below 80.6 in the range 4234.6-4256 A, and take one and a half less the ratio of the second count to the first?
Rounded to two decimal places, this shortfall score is 1.25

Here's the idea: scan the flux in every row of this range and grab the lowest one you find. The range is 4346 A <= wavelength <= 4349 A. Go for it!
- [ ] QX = 83.97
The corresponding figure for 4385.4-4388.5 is 76.35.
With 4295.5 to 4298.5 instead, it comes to 69.5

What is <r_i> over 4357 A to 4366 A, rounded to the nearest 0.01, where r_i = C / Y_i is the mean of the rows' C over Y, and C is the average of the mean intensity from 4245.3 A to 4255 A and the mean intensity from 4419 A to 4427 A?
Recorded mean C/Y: 0.97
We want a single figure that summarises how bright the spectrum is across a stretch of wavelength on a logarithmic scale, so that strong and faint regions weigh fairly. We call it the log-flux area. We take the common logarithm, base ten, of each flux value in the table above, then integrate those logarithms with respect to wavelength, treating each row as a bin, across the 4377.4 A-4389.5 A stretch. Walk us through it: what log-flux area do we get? 22.9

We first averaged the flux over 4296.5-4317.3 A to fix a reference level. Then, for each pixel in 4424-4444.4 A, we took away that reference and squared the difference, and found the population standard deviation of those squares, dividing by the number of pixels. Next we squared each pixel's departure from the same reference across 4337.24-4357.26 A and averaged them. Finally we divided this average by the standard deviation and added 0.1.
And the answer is 5.3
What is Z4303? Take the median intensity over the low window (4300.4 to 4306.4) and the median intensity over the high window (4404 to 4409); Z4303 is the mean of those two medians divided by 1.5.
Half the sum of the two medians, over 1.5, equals 50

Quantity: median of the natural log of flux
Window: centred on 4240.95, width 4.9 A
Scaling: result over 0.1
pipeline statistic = 44.2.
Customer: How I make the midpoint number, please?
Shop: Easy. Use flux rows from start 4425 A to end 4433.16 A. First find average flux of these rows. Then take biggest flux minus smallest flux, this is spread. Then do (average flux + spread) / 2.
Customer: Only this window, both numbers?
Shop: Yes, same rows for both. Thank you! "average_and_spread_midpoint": 46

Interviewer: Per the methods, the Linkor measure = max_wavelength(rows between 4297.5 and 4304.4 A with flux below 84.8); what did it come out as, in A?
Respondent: 4303.91 A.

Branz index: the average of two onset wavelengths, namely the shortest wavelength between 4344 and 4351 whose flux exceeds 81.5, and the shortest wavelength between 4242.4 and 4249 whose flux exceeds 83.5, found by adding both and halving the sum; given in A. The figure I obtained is 4294.3 A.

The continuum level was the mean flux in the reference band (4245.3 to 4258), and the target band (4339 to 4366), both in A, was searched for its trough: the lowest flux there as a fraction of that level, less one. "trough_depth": -0.20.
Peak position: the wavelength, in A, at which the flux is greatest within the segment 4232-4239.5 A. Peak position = 4239.00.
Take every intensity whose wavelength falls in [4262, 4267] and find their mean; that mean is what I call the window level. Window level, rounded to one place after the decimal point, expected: 83.3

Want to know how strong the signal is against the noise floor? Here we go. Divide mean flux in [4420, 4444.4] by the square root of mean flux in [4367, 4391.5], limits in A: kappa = 10.1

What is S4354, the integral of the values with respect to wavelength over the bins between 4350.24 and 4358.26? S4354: 693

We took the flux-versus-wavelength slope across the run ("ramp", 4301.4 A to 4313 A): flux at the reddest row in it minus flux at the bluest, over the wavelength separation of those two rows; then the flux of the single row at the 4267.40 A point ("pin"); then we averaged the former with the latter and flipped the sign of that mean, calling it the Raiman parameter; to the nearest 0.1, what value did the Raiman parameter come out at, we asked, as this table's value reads -41.9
